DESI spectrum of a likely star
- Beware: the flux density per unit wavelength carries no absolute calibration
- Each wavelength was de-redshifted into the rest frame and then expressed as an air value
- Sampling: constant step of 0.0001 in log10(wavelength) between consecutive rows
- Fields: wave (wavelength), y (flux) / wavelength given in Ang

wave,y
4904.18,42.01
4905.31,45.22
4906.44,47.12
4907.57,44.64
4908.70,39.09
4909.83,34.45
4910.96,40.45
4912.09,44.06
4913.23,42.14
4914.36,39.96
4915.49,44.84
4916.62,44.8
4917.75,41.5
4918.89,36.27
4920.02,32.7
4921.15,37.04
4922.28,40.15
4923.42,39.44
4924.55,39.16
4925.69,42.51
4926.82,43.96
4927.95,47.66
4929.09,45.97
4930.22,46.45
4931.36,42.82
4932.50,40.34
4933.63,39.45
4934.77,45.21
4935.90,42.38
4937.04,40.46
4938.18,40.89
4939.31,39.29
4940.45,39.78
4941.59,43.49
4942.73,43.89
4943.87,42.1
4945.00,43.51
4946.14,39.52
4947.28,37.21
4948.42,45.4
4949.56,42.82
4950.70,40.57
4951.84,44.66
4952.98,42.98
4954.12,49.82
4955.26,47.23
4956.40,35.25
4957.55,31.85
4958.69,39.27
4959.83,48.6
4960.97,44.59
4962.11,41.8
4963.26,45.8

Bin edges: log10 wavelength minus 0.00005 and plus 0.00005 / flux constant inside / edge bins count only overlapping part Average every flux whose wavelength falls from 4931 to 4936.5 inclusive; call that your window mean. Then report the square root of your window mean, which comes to 6.48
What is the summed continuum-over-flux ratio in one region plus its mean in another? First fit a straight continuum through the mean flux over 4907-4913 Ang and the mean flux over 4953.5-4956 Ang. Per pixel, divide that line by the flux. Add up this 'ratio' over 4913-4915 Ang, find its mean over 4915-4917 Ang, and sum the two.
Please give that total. 2.94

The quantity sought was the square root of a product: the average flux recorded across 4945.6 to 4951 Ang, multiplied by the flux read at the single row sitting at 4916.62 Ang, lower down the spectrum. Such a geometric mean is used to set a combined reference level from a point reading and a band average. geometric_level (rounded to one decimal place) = 42.9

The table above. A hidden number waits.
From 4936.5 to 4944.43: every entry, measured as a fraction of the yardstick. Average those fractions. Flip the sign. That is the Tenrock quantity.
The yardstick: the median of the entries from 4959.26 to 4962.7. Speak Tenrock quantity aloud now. -0.93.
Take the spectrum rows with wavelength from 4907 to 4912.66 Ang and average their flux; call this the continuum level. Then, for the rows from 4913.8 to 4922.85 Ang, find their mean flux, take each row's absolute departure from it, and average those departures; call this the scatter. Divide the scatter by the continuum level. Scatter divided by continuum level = 0.080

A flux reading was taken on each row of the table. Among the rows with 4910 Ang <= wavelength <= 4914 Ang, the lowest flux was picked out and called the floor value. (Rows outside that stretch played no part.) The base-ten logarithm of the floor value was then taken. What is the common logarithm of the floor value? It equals 1.61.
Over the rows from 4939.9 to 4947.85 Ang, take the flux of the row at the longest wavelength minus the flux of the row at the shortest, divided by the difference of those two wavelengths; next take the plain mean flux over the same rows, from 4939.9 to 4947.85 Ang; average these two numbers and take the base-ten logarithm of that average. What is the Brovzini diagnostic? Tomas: 1.31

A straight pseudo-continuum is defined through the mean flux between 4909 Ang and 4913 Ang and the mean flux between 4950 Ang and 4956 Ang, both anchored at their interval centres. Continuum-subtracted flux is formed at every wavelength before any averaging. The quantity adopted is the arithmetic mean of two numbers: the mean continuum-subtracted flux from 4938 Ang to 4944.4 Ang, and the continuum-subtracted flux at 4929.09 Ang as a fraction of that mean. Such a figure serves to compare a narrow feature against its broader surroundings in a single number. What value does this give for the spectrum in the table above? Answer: -2.0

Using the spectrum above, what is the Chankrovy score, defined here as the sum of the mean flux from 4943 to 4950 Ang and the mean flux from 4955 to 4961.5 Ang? 83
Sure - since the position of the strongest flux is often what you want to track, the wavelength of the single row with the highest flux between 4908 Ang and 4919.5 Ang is 4915.49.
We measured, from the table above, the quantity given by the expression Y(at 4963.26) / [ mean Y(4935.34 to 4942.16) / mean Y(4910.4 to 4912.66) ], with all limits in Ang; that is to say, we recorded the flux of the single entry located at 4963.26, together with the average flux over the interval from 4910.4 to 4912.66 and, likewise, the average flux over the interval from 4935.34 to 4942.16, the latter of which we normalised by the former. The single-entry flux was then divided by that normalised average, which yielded 47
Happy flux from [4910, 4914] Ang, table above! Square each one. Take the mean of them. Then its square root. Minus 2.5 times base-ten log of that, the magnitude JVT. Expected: -4.06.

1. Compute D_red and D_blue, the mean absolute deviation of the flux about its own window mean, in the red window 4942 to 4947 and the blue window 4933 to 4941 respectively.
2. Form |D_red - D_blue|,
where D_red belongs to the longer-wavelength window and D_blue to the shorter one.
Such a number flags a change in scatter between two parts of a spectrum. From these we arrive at 0.11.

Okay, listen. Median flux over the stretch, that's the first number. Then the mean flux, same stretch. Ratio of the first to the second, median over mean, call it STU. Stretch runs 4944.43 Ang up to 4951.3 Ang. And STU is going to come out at 1.00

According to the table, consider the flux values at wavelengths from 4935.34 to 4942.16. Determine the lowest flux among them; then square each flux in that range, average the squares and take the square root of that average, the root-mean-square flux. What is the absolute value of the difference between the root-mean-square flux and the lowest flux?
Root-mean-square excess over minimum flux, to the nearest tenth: 1.8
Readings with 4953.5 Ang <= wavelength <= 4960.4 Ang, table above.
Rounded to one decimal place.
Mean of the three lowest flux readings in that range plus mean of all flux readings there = 77.5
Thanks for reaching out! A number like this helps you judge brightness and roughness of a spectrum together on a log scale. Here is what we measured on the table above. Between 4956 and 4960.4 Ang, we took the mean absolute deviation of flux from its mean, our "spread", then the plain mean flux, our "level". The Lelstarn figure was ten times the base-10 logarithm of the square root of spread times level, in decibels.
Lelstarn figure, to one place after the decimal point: 11.5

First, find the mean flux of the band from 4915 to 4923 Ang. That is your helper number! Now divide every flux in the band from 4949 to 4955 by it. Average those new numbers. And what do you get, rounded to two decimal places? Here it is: 1.12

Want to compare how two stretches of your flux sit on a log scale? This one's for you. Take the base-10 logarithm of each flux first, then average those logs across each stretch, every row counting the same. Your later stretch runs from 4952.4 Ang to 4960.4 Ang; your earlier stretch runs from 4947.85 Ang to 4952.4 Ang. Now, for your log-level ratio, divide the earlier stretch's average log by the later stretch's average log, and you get 1.01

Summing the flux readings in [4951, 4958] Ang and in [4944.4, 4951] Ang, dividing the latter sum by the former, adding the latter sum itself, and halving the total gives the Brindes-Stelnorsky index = 125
